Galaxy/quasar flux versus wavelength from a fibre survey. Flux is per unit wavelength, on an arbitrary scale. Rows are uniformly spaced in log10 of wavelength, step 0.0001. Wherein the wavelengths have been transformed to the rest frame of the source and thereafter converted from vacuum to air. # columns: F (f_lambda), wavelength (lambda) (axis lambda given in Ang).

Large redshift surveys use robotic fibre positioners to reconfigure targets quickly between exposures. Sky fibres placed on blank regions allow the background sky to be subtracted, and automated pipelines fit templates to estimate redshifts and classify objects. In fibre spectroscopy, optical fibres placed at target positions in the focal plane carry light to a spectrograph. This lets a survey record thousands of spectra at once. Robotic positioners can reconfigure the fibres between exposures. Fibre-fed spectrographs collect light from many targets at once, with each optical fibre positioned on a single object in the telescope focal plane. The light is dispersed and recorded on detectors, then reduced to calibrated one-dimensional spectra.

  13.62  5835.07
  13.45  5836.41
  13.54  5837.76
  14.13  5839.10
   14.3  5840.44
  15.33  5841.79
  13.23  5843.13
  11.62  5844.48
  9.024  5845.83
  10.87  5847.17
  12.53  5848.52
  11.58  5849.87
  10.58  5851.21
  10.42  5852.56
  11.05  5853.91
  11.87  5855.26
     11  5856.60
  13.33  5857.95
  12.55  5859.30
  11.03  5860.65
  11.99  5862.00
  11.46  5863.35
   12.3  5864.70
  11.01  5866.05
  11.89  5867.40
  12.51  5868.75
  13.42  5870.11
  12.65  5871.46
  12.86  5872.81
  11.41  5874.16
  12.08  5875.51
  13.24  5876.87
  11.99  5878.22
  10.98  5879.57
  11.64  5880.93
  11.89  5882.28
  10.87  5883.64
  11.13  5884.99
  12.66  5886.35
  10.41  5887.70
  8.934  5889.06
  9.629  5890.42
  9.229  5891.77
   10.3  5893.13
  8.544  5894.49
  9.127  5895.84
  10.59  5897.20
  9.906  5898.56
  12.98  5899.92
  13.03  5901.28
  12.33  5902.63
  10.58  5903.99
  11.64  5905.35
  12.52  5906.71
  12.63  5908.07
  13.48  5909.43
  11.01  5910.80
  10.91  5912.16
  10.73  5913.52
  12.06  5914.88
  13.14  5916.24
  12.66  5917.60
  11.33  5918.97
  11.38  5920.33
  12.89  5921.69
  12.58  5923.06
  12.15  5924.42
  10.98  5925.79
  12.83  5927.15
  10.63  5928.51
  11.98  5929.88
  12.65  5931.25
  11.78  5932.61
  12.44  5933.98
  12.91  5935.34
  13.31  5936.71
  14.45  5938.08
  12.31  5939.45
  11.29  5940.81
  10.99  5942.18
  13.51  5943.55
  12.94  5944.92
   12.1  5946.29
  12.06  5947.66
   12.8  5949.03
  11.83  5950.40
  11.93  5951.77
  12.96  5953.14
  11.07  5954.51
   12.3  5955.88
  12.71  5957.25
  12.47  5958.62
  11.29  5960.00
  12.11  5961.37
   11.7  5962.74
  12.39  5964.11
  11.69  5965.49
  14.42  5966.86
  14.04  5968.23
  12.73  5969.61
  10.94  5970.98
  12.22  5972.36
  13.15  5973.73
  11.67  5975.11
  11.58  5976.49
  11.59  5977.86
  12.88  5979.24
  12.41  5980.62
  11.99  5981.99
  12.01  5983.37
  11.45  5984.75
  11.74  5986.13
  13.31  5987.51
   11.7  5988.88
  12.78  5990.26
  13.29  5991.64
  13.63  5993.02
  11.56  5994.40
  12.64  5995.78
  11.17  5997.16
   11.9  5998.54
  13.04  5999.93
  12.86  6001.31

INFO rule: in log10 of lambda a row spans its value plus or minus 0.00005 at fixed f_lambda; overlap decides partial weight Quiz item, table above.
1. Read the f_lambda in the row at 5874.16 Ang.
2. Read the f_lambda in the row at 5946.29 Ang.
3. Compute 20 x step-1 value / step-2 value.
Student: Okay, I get 18.9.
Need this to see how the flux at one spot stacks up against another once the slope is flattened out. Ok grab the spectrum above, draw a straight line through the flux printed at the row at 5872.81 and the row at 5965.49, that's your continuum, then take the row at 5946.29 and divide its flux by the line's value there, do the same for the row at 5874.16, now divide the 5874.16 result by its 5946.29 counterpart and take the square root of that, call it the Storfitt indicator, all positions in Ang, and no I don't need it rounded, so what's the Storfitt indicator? 0.936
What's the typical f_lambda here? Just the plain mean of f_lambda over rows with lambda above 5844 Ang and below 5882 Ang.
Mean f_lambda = 11.7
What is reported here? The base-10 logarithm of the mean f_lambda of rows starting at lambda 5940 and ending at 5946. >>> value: 1.09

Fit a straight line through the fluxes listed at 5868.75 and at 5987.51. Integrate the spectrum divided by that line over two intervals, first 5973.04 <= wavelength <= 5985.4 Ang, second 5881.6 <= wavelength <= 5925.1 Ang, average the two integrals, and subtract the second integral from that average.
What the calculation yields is -14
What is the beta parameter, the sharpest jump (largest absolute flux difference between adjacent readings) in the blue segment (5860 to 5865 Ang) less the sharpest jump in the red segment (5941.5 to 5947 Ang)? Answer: -1.6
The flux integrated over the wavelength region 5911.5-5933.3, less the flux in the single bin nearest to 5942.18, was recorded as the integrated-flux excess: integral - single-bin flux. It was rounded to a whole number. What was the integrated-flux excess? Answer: 249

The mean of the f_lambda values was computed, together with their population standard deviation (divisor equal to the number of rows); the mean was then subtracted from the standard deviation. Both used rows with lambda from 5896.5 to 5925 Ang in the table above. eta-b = -10.9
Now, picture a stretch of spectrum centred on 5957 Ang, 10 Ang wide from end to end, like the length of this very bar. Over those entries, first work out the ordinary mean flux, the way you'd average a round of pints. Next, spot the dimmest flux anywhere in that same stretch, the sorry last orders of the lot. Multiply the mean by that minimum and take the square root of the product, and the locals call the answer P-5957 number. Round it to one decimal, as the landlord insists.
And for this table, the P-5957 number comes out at 11.6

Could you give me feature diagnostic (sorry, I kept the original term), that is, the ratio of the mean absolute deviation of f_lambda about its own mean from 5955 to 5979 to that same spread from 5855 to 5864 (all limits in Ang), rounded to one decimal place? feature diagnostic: 1.1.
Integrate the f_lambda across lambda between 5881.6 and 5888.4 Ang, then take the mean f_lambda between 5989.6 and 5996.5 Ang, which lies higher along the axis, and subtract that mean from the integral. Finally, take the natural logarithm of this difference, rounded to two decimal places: 4.17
